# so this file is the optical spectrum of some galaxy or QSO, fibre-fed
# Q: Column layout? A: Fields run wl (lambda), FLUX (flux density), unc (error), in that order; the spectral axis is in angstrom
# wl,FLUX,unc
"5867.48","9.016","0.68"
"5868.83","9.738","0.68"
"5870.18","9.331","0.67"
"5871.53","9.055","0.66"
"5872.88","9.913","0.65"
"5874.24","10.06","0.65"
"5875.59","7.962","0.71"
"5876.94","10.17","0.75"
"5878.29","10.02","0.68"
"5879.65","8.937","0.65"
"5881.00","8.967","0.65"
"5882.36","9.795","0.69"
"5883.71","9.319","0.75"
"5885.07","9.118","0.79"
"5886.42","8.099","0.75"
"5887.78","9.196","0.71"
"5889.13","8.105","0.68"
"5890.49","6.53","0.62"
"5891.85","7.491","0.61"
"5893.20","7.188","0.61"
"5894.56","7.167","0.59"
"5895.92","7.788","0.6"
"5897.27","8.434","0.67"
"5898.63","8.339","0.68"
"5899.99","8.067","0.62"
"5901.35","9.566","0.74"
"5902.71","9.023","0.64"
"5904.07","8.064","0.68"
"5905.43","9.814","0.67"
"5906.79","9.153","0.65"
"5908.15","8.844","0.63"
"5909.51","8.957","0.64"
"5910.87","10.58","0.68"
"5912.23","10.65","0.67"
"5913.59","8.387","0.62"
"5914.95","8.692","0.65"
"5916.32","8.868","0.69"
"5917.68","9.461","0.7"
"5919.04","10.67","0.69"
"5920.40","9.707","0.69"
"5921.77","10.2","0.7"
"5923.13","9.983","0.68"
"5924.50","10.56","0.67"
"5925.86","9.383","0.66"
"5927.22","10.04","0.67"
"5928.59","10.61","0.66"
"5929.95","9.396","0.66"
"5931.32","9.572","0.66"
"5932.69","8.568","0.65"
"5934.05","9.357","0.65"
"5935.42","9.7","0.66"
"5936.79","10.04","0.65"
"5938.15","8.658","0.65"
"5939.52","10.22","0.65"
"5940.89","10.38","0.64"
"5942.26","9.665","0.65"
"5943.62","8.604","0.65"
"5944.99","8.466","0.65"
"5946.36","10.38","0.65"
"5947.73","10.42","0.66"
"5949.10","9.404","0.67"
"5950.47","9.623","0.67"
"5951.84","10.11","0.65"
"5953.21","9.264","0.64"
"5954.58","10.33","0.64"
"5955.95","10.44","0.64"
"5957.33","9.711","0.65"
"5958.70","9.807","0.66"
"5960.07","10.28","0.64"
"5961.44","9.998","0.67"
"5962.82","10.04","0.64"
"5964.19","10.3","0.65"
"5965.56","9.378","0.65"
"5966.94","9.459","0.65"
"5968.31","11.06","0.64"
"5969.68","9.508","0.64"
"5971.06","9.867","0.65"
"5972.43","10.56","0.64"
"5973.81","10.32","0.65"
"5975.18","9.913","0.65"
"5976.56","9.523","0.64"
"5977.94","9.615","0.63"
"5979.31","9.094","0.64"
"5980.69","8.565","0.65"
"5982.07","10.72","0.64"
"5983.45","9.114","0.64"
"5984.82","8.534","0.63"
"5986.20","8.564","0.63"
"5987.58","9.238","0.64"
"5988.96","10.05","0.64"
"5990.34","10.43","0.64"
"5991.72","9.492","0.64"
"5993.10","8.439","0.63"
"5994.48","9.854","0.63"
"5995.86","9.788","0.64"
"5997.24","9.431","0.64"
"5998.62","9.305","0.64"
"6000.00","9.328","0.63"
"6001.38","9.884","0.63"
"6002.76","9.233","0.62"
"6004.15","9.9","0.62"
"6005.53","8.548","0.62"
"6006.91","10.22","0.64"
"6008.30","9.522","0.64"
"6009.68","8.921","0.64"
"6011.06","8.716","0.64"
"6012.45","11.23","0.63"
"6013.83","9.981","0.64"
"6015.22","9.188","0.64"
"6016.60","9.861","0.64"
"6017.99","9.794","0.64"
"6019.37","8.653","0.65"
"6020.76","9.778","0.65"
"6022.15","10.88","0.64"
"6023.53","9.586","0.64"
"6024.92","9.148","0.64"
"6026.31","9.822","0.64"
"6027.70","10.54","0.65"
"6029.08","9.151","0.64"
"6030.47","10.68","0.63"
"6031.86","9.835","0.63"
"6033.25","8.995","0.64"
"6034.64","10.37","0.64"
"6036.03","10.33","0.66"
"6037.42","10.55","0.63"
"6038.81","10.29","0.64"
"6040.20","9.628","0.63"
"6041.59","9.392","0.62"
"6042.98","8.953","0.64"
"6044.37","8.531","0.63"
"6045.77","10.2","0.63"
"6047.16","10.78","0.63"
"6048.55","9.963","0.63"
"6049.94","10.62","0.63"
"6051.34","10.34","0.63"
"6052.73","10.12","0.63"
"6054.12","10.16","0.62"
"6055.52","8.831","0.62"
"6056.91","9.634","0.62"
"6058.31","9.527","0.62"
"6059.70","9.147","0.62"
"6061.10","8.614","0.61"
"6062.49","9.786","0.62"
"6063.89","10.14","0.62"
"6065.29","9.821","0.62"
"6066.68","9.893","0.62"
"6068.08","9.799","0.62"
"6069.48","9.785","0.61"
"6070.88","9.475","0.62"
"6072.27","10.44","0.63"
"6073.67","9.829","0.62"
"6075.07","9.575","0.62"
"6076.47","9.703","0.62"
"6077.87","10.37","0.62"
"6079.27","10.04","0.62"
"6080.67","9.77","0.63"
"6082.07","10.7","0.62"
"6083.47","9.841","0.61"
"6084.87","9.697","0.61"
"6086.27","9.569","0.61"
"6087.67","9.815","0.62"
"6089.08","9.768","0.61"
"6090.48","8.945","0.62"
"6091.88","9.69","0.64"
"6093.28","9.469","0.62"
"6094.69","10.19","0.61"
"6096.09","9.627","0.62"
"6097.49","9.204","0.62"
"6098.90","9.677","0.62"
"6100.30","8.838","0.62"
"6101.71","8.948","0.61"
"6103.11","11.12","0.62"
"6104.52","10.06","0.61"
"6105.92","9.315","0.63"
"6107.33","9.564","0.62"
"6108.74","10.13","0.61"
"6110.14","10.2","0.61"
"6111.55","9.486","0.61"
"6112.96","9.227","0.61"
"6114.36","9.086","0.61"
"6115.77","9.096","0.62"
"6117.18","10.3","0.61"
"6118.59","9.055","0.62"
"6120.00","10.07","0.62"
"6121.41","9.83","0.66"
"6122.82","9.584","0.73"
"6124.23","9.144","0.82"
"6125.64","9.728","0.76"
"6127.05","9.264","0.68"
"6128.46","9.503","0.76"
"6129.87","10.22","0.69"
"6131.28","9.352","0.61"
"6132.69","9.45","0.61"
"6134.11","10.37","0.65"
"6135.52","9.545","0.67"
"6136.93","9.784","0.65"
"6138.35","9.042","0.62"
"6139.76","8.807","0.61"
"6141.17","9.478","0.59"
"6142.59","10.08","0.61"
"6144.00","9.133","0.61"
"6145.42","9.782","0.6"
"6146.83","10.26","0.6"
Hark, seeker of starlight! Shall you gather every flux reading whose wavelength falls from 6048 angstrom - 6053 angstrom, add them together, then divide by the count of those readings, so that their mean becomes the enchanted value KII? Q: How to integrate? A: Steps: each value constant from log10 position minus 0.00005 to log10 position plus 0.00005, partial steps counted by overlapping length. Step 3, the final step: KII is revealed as 10.3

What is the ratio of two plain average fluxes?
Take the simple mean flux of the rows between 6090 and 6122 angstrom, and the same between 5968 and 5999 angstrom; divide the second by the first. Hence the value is 1.00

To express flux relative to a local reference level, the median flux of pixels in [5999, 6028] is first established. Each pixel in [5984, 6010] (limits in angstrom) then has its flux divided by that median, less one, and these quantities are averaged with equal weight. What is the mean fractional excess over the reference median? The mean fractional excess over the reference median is -0.038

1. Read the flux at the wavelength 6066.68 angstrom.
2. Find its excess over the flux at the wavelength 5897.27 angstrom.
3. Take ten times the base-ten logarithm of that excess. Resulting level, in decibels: 1.6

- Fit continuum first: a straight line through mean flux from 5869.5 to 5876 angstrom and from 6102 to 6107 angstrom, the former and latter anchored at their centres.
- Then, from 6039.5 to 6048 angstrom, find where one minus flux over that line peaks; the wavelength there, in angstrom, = 6044.37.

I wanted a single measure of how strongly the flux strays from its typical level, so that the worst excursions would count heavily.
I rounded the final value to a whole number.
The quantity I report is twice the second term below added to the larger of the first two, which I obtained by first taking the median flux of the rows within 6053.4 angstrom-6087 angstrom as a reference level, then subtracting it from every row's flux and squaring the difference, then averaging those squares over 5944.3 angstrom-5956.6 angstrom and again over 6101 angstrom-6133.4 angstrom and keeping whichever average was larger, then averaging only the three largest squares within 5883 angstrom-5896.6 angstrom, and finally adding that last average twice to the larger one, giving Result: 17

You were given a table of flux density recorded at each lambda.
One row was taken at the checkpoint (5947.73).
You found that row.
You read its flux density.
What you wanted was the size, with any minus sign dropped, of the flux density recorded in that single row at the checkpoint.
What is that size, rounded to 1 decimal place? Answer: 10.4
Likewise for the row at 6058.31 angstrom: 9.5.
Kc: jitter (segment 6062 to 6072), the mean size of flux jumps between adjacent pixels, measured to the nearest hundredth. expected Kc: 0.19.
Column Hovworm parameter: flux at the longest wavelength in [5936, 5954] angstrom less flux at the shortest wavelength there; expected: -0.78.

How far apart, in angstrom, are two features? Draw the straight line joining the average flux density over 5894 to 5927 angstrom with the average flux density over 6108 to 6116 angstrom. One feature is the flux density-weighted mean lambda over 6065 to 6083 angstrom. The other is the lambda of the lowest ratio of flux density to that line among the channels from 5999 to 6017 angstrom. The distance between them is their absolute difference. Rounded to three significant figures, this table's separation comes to 68.2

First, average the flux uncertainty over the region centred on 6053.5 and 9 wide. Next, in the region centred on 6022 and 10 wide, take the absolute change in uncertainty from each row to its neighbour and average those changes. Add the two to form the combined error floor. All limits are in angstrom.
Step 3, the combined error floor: 0.628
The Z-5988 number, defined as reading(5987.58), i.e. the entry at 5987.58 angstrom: 9.238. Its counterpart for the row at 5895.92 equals 7.788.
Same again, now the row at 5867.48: 9.016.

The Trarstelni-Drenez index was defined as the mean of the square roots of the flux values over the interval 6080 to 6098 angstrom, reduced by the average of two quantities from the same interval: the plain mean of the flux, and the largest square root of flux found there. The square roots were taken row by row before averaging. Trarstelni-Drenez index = -3.38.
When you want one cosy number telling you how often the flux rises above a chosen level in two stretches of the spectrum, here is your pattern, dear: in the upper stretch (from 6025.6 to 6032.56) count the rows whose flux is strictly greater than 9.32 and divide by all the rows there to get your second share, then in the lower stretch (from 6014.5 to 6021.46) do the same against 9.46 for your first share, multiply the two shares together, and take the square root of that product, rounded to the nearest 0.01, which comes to 0.69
